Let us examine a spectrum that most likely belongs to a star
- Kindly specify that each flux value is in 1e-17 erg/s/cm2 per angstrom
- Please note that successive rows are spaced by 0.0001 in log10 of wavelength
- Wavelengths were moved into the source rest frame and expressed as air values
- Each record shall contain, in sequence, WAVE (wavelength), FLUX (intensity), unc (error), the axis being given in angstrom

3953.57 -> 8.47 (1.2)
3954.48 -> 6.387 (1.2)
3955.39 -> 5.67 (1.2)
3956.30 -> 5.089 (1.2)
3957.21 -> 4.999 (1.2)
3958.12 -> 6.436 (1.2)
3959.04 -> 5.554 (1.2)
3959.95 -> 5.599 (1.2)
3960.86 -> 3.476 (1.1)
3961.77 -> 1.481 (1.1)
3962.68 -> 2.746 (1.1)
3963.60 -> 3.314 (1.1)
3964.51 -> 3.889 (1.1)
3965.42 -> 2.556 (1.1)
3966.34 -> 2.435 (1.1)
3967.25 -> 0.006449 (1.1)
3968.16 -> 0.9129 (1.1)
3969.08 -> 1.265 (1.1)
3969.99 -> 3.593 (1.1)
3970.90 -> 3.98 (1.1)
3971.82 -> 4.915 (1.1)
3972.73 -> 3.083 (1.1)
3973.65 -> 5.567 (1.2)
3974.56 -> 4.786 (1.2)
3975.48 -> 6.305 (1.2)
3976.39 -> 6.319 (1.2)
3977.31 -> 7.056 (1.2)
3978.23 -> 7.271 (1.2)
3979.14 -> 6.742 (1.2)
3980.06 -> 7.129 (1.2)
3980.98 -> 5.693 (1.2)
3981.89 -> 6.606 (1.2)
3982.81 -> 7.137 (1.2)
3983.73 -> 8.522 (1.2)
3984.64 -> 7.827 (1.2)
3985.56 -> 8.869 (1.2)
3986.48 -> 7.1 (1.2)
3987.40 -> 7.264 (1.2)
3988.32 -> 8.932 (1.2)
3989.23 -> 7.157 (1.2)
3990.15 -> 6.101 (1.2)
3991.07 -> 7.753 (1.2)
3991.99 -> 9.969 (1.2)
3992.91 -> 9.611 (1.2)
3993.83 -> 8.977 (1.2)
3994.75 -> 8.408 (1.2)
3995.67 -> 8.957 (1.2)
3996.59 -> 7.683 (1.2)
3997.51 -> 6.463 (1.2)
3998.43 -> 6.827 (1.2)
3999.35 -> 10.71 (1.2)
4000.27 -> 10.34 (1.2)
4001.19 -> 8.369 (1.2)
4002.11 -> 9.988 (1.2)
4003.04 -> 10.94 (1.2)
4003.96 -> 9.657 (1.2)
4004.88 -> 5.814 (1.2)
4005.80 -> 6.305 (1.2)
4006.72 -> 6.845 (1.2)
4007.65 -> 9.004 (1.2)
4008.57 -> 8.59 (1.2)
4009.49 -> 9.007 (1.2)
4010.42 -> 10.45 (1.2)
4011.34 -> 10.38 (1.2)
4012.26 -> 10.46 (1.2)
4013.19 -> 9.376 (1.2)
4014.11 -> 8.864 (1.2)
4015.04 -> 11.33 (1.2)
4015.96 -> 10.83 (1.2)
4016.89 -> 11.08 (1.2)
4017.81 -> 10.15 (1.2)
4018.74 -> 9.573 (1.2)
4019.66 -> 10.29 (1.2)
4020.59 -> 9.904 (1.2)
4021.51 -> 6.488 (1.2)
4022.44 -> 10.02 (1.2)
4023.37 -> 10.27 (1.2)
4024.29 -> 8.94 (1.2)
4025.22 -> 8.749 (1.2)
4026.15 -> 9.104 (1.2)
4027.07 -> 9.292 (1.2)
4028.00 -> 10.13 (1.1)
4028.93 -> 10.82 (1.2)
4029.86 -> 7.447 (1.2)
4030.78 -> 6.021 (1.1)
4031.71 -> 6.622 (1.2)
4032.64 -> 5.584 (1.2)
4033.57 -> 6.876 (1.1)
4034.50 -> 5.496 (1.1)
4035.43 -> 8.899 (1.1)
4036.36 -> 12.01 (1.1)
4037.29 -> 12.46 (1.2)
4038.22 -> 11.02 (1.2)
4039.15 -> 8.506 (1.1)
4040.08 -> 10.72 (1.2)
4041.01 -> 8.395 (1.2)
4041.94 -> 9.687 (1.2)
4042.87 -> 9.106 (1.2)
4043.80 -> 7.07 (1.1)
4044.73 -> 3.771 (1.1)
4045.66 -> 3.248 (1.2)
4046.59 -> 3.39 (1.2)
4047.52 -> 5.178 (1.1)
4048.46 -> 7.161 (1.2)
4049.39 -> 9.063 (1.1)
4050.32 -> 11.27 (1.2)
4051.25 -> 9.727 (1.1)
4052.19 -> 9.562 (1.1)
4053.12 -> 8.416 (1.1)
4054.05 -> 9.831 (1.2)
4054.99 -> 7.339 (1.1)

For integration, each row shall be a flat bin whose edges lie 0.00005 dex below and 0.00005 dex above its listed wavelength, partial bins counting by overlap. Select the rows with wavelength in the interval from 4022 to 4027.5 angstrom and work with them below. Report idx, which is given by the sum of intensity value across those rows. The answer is 56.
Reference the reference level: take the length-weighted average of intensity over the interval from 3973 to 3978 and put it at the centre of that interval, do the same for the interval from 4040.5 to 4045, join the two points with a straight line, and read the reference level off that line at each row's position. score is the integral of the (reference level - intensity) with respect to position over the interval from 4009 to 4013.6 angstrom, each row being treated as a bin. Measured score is -14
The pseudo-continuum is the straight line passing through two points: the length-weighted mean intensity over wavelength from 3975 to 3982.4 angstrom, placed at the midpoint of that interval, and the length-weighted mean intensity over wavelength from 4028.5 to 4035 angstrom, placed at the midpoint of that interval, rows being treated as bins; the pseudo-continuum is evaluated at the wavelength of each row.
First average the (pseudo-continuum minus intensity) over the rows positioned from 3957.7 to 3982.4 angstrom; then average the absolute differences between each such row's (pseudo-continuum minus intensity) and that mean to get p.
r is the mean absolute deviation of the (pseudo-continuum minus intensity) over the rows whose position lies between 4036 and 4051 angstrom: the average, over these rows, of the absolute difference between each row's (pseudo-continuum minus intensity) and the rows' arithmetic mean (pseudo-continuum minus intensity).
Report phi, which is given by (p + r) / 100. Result 0.043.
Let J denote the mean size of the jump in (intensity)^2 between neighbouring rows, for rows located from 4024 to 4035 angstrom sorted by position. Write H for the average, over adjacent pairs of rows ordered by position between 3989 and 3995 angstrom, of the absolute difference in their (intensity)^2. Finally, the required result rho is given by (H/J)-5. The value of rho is -3.9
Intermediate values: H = 17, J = 16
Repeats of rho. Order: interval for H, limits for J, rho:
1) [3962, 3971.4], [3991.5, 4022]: -4.8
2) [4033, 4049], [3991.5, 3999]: -2.5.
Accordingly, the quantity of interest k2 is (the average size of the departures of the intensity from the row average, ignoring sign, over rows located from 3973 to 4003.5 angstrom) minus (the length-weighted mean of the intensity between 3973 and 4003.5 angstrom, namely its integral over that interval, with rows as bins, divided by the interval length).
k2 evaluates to -6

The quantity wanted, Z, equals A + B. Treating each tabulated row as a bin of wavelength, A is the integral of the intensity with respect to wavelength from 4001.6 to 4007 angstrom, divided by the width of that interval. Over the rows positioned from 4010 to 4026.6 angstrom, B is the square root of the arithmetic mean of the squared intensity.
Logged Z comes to 18.2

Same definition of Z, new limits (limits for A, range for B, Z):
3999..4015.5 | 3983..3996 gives 17.5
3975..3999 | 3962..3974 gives 10.9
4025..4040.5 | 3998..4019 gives 18.3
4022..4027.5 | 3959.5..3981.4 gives 14.1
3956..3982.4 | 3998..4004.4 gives 14.1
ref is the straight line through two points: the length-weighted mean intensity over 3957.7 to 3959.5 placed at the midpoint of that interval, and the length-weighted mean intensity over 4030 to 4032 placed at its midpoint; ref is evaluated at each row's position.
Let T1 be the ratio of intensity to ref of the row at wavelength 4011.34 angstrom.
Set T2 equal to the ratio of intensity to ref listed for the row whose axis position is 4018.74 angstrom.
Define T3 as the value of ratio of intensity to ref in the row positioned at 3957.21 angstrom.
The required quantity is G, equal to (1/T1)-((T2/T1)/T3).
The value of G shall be -0.5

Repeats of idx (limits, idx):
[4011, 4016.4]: 61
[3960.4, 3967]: 20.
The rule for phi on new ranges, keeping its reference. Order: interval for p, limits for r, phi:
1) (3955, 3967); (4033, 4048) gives 0.039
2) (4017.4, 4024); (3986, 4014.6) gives 0.021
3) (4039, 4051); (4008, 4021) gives 0.030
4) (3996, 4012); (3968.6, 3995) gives 0.029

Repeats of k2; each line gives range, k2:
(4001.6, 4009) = -7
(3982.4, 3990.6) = -7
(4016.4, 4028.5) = -9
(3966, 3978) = -2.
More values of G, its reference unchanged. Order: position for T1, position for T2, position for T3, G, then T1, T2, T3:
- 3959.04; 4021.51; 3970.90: -0.6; 0.93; 1.0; 0.66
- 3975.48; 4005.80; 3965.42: -1.3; 1.04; 1.0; 0.43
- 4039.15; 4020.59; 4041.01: -0.2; 1.30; 1.5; 1.28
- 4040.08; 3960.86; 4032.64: 0.2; 1.63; 0.6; 0.86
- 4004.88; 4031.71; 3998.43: 0.1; 0.92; 1.0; 1.09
